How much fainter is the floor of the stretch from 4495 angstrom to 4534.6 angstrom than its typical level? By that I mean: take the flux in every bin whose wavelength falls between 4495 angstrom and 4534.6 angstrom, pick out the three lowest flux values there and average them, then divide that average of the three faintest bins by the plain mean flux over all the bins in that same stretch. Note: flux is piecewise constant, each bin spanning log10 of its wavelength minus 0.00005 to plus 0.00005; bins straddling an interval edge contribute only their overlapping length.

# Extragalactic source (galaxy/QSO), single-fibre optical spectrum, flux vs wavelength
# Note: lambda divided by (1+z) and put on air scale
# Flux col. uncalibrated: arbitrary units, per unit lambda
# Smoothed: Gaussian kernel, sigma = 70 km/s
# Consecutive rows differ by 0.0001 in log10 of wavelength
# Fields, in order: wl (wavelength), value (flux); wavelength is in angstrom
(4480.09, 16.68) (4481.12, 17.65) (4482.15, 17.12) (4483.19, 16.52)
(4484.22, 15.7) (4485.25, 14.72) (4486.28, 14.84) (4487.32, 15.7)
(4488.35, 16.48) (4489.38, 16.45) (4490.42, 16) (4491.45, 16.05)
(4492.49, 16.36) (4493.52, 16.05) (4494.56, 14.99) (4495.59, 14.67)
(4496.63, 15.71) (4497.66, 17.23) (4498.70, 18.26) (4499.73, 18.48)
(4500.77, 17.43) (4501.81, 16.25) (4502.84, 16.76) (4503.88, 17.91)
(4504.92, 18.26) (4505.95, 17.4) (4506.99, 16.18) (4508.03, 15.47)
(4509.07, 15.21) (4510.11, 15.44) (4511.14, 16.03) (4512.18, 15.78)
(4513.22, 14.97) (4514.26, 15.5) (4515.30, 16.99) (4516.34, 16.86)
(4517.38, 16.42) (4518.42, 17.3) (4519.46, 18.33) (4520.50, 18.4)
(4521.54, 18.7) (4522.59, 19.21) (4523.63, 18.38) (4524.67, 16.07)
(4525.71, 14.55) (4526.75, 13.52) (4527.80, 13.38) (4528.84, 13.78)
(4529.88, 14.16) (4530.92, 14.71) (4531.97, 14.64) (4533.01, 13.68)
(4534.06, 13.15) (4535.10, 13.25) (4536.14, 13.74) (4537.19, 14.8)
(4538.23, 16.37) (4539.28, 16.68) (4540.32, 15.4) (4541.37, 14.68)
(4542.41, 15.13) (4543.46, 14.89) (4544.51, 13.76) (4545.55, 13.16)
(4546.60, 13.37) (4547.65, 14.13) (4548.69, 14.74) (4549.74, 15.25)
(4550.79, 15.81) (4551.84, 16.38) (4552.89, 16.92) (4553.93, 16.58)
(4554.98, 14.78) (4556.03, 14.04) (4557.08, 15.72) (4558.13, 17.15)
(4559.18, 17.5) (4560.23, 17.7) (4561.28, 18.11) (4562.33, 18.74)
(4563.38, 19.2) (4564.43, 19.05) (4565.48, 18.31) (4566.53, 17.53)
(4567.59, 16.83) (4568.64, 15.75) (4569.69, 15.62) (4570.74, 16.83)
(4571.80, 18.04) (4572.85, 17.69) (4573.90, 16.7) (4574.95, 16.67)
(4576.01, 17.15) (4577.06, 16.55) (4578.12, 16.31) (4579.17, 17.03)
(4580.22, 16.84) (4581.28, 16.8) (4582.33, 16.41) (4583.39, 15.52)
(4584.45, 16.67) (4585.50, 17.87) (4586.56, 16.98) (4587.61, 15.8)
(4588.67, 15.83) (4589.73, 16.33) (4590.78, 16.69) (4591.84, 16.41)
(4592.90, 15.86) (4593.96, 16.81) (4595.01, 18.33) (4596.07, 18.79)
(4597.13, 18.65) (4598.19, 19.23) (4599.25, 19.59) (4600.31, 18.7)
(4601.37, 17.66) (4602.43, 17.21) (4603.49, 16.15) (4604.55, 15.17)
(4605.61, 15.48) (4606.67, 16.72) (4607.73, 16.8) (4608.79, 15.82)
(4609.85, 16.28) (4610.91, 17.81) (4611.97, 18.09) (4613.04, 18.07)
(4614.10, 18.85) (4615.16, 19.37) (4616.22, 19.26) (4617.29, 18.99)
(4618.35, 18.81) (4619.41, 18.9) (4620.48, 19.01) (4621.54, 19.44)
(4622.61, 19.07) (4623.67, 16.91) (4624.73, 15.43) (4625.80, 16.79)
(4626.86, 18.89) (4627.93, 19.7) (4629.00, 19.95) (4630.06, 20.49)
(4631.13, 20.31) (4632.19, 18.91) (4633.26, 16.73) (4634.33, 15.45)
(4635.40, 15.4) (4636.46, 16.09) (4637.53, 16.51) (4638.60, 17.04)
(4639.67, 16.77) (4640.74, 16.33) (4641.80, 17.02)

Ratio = 0.825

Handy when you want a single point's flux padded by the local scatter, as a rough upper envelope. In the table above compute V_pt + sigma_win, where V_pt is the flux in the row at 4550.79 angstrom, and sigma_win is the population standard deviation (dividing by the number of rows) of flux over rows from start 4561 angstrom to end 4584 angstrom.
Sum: 16.8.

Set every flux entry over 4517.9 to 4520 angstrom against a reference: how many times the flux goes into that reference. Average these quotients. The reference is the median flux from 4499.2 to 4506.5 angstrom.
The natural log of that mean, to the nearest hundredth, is -0.02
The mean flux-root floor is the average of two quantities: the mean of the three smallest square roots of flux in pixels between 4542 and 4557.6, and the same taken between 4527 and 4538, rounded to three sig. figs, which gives 3.65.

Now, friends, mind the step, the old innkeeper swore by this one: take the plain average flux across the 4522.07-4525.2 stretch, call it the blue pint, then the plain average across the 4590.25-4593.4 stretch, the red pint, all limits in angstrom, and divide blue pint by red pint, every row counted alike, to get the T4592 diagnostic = 1.096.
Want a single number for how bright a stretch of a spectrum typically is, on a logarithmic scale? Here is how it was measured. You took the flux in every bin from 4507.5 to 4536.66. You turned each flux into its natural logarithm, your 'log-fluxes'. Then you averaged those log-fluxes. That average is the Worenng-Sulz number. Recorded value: 2.74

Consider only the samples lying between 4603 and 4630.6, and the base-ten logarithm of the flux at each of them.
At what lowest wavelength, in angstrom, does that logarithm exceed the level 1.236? 4610.91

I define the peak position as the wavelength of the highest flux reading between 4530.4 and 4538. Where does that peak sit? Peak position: 4537.19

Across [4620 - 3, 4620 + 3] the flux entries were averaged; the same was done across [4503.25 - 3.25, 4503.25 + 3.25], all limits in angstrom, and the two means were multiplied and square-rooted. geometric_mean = 18.2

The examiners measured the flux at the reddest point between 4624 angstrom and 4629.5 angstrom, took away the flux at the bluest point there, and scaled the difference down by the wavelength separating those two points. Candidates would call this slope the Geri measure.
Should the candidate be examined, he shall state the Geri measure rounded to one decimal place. 1.1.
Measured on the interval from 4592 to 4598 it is 0.7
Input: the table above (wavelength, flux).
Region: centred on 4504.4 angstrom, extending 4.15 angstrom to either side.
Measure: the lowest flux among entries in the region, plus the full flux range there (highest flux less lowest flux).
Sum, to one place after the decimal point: 18.3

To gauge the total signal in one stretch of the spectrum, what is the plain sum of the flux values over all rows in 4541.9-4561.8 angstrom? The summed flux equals 295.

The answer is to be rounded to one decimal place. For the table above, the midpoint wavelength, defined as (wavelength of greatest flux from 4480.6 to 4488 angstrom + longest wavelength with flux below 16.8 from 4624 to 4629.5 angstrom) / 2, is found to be 4553.5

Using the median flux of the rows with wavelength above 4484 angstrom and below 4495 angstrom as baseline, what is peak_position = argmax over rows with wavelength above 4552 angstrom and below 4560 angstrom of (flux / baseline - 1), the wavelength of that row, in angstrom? 4559.18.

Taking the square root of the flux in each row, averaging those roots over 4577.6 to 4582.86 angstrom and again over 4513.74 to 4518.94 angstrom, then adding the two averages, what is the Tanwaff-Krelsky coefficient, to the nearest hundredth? 8.16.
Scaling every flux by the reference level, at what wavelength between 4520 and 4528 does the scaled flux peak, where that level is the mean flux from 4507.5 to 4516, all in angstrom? 4522.59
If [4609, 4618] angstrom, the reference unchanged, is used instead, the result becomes 4615.16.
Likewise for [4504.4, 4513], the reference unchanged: 4504.92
